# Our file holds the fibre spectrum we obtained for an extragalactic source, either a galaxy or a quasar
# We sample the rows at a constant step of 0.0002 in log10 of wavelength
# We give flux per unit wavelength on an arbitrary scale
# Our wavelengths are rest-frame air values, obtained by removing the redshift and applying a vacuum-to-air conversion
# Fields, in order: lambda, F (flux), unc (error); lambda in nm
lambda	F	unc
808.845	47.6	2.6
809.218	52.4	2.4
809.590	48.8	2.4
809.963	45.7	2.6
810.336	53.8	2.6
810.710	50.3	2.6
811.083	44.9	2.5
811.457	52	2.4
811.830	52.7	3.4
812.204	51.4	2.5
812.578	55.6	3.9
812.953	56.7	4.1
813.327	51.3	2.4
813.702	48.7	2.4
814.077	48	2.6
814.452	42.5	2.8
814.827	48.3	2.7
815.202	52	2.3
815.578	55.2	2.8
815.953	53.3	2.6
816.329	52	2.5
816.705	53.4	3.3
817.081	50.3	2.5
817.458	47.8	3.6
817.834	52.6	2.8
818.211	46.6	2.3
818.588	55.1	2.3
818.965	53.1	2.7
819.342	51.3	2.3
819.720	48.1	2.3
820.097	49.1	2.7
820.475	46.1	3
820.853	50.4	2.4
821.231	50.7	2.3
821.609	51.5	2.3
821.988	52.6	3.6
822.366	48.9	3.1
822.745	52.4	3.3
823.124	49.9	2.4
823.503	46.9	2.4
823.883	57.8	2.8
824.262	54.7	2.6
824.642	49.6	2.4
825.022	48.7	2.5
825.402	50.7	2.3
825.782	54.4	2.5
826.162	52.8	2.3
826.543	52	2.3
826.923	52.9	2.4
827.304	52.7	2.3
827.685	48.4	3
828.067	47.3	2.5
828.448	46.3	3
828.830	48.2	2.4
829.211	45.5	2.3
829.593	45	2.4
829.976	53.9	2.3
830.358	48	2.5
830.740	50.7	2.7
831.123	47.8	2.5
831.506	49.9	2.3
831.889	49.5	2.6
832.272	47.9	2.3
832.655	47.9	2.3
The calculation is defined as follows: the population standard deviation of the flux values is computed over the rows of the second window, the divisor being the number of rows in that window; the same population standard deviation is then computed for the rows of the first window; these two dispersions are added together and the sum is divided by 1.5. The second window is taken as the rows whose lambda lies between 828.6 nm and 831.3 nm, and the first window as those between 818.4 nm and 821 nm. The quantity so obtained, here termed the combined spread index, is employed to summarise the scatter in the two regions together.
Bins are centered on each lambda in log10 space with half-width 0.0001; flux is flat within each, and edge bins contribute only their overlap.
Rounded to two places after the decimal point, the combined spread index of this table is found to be 3.77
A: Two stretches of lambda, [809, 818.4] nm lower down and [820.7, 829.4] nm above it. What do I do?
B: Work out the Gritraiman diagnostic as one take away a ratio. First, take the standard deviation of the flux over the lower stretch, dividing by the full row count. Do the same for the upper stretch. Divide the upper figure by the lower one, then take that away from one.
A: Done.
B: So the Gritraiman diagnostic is 0.15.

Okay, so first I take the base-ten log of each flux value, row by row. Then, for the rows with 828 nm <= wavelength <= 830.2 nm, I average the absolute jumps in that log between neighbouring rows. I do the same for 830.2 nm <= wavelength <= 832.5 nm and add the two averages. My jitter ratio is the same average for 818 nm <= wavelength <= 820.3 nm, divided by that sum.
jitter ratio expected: 0.6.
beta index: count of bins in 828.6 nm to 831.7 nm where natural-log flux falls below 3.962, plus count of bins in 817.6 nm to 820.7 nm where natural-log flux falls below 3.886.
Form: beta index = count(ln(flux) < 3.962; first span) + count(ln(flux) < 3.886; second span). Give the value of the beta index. 10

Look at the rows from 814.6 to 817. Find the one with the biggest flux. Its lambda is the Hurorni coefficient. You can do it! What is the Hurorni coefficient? 815.578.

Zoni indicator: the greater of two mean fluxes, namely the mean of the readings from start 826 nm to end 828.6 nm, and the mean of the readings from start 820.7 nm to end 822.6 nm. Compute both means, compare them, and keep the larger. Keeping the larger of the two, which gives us 51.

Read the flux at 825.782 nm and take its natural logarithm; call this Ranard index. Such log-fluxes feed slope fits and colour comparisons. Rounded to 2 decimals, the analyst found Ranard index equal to 4.00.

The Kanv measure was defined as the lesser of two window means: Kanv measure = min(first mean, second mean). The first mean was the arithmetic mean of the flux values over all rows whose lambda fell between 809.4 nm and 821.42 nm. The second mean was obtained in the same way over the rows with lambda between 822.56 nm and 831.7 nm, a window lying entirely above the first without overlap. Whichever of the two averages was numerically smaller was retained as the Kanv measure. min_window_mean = 50.3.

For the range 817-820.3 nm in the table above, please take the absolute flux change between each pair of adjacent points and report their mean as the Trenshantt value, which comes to 3.7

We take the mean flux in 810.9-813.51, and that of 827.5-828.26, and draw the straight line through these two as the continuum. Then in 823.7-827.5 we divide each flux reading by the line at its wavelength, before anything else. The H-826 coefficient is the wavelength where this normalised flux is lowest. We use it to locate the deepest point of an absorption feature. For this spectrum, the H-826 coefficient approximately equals 825.022 nm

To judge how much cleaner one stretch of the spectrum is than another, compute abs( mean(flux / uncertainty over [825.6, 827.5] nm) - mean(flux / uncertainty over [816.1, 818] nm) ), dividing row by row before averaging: 4.6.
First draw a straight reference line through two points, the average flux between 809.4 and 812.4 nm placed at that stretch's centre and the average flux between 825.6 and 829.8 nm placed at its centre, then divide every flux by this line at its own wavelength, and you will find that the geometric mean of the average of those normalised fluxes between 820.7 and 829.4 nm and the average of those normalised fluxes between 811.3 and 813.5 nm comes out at 1.04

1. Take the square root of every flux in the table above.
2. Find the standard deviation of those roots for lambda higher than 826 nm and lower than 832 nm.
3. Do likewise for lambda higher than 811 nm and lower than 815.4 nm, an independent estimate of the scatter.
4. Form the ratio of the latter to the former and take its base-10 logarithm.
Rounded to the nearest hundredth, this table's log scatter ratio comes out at 0.16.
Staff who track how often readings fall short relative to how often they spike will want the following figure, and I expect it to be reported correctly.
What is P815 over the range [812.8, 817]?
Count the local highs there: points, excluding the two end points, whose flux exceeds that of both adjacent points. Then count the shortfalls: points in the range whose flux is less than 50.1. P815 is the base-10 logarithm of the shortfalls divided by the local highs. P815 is 0.60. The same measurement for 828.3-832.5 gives 0.35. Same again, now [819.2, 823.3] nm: 0.22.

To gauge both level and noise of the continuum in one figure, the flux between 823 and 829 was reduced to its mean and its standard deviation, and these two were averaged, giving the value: 27.0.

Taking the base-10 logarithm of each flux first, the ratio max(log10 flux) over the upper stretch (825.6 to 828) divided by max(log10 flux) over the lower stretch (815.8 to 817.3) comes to 1.00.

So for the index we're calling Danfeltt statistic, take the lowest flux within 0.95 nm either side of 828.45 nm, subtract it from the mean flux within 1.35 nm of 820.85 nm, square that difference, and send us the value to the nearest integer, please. 18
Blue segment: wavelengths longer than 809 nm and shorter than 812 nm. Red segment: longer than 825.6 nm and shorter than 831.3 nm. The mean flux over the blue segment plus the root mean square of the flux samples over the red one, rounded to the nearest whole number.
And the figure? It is 100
